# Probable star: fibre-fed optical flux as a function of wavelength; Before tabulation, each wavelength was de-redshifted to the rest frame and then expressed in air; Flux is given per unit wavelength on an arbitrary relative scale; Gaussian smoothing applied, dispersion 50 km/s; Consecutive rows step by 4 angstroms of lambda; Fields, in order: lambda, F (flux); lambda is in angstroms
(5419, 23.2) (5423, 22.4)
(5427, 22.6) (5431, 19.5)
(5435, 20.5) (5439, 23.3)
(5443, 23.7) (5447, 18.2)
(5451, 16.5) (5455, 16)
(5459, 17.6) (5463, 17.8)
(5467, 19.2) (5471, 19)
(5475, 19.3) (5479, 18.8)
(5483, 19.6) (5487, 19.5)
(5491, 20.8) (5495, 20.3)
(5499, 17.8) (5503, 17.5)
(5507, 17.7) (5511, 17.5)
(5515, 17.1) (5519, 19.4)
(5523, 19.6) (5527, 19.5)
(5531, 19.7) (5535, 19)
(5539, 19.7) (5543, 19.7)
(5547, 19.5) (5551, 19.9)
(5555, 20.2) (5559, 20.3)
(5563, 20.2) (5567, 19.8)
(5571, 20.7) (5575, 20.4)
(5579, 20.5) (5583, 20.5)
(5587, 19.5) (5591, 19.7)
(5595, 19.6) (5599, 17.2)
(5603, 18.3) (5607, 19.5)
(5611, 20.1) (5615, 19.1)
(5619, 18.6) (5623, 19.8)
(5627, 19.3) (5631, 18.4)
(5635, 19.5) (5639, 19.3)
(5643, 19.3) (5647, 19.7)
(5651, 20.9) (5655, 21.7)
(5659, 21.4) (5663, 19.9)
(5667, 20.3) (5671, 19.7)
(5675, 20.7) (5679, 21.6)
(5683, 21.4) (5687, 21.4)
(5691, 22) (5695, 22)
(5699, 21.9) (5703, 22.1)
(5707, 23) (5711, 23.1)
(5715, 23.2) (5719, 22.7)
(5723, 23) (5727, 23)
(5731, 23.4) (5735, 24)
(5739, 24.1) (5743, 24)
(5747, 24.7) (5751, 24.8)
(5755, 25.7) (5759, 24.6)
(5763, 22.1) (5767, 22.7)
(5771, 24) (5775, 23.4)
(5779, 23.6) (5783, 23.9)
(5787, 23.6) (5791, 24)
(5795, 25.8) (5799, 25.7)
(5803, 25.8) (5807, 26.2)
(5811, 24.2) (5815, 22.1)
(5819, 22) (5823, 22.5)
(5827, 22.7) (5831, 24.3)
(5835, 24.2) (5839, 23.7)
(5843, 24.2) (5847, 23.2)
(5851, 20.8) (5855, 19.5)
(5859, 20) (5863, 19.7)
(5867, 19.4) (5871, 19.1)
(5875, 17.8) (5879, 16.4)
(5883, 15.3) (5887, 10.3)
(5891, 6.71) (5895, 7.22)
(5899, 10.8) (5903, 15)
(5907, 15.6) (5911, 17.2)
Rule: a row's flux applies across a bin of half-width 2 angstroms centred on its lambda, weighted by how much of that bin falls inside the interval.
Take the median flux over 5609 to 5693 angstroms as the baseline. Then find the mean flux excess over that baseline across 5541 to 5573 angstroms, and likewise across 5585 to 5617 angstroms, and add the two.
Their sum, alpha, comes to -1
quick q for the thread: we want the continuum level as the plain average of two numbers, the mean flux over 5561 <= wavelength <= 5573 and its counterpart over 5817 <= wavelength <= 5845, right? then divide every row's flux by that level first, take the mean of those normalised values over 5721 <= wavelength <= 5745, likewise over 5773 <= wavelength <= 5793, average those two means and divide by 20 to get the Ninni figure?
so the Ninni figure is 0.054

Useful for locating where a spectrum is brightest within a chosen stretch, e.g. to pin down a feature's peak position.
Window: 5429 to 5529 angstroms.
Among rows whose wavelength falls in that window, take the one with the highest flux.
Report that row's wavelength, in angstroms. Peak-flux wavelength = 5443 angstroms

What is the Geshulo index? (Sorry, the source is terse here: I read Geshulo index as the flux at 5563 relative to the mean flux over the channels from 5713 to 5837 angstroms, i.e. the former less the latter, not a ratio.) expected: -3.7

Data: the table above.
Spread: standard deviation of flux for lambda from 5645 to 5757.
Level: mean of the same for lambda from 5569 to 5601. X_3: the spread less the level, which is -18.2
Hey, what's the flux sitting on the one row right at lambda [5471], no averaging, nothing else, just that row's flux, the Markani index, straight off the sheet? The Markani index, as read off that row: 19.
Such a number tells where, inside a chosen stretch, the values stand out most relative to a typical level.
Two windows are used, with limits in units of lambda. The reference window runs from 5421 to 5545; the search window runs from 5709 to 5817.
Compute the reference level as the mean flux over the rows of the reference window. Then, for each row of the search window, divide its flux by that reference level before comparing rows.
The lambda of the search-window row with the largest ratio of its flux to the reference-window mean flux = 5807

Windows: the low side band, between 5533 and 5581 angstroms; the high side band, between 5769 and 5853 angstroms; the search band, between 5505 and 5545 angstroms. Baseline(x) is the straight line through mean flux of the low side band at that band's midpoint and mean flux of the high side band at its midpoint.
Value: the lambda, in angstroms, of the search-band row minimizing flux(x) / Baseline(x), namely 5515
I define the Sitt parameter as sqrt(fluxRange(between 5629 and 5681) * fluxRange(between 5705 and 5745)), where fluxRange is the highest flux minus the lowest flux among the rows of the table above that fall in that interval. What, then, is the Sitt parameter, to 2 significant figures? 2.1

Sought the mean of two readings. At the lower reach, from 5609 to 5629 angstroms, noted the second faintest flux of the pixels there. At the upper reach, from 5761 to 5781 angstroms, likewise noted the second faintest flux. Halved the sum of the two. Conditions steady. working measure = 20.9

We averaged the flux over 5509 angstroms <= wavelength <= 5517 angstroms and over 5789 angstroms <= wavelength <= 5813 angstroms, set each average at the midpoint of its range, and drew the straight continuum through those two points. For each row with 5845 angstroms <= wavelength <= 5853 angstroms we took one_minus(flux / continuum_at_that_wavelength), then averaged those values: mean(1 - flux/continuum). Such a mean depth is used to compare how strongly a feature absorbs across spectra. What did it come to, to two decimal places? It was 0.17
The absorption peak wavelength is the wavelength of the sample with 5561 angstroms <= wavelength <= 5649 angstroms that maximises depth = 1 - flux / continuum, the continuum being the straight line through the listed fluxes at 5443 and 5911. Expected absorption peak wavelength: 5599 angstroms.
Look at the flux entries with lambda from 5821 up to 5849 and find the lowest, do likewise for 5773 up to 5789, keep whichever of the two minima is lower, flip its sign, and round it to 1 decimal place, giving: -22.5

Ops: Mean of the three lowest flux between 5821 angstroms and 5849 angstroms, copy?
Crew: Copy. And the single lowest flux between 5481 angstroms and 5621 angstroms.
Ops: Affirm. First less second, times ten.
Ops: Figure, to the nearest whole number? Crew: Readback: 57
